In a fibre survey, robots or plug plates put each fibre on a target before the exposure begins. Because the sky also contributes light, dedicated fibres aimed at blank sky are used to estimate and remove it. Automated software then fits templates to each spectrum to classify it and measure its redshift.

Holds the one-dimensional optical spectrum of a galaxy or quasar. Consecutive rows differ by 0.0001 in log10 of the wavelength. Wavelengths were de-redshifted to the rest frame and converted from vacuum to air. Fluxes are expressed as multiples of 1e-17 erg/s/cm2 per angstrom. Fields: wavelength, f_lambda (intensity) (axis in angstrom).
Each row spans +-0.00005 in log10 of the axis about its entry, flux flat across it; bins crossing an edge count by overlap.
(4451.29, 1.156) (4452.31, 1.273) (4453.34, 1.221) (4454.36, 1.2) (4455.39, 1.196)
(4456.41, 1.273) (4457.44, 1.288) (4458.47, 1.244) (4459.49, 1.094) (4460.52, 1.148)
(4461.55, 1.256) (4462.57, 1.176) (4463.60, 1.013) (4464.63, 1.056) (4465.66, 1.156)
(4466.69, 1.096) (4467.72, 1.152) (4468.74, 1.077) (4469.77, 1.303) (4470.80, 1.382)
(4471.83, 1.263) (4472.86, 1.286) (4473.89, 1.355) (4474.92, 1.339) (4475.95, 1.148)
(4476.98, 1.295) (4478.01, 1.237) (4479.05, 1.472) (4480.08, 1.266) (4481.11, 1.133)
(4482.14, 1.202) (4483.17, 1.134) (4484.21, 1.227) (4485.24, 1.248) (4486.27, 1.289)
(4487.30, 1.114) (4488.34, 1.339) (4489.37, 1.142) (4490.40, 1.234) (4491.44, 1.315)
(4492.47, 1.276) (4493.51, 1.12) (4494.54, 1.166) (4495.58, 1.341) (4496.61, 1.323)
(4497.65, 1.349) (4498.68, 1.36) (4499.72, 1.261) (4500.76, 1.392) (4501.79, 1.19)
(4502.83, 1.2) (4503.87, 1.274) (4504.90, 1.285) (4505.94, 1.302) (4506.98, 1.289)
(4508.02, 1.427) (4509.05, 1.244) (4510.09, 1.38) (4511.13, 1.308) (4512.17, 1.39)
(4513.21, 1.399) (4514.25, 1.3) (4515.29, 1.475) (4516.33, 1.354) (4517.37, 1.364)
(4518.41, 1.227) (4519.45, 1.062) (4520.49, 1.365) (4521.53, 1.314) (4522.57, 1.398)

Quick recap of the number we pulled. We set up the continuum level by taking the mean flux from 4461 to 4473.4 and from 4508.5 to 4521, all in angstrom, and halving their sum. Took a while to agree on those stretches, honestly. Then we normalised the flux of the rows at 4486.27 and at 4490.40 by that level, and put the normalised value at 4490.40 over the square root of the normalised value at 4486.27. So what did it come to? 0.97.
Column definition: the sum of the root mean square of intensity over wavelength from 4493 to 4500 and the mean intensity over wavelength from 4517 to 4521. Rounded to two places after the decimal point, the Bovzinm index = 2.53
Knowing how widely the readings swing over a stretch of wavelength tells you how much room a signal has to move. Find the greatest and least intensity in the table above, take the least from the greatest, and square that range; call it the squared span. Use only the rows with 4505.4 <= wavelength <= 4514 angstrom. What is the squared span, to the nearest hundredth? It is 0.03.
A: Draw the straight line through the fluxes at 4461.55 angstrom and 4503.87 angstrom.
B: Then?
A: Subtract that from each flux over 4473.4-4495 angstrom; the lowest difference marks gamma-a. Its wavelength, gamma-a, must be 4487.30 angstrom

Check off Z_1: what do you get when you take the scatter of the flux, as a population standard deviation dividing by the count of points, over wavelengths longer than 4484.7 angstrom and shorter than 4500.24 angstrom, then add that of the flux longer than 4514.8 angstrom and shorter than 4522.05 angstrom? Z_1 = 0.20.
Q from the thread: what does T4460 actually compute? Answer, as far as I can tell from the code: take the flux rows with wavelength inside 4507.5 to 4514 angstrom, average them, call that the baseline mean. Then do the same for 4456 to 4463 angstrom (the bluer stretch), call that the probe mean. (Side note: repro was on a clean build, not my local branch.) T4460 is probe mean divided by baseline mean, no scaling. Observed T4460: 0.89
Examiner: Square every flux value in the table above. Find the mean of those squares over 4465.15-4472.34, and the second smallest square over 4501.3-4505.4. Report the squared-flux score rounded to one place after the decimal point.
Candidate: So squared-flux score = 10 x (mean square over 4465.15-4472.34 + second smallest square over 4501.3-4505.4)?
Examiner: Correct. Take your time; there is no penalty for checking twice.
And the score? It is 29.0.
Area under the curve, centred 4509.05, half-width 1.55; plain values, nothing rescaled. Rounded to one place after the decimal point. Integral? 4.2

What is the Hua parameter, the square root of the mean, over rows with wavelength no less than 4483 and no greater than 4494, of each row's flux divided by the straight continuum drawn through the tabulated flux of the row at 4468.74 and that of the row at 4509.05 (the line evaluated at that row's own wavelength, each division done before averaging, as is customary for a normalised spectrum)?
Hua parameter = 1.03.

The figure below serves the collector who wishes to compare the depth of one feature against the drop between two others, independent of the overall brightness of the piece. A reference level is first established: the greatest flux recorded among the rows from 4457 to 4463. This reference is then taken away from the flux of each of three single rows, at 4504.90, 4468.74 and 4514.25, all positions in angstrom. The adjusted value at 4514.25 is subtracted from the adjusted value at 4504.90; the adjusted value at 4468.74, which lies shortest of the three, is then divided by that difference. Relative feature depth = 14.1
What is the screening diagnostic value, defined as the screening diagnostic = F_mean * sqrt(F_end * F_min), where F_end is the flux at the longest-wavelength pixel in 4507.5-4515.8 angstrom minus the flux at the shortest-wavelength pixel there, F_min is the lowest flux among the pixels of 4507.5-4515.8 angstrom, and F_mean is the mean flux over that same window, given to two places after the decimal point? 0.33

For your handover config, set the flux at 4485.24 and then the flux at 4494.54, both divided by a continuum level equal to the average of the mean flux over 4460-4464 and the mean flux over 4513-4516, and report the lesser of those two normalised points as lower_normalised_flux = 0.918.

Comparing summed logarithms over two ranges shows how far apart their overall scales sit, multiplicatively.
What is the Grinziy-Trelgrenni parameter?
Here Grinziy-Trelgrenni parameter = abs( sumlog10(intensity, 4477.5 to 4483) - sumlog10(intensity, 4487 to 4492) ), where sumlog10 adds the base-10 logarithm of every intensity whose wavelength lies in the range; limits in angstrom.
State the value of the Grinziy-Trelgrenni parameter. 0.06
